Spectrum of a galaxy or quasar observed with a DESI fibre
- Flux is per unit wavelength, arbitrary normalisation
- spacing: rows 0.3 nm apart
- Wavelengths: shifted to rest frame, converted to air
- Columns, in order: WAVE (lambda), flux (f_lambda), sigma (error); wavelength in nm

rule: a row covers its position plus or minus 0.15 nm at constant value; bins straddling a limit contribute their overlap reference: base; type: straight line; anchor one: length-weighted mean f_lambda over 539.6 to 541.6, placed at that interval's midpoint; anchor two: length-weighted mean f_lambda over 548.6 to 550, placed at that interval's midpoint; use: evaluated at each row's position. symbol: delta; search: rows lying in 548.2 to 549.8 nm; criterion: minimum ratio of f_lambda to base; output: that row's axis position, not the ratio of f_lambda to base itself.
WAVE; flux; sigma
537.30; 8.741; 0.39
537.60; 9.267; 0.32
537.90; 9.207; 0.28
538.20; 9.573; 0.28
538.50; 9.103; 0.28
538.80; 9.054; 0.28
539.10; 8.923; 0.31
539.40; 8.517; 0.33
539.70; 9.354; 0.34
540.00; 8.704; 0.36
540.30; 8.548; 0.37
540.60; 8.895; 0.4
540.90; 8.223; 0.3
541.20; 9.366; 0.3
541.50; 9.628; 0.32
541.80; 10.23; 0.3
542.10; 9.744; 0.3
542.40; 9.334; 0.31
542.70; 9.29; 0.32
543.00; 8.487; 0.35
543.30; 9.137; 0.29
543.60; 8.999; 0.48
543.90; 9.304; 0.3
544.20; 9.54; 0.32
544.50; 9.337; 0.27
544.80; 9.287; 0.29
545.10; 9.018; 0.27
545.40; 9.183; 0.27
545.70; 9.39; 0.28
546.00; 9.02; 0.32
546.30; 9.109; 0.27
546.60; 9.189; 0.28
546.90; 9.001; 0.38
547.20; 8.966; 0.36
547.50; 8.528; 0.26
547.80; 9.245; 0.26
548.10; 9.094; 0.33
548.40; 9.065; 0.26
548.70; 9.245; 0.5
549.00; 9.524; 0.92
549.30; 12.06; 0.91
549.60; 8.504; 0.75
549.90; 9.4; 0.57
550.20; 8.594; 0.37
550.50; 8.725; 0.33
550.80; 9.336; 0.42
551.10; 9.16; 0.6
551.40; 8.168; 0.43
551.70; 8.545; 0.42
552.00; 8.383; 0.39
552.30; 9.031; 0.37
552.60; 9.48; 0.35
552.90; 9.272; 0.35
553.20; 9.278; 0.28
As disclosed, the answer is 549.60 nm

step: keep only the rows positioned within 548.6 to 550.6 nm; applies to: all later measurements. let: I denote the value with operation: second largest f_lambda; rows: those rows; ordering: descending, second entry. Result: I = 9.524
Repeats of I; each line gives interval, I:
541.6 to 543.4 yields 9.744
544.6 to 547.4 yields 9.287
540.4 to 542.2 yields 9.744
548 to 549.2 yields 9.245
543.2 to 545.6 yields 9.337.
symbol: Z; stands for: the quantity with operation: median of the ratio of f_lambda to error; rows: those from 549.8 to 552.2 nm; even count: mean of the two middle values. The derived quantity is 20.9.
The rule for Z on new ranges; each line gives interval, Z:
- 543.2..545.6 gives 31.8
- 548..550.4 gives 17.5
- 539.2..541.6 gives 26.6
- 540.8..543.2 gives 30.1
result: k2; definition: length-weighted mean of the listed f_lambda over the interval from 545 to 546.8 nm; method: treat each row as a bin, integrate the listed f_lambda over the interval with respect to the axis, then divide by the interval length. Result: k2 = 9.15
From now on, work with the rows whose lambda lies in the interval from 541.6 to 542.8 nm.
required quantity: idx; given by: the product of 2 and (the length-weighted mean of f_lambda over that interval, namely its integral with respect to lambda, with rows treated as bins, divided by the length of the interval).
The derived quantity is 19.3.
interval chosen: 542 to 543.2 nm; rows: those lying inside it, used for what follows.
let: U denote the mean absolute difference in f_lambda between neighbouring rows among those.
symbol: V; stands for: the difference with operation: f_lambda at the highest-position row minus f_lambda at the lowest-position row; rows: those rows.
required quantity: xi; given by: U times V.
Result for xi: -0.53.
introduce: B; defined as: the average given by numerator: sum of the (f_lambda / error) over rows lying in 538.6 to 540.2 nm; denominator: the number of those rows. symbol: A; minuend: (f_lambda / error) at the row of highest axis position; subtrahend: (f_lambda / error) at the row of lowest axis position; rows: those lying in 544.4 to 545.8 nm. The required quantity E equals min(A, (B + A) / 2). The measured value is -1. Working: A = -1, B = 28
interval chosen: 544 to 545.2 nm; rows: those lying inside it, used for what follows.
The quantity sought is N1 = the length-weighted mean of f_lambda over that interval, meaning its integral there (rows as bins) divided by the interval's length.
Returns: 9.3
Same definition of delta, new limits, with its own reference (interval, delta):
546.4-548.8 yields 547.50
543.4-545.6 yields 545.10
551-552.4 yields 551.40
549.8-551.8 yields 551.40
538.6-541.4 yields 540.90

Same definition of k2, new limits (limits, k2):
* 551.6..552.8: 8.89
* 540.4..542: 9.26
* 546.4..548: 8.99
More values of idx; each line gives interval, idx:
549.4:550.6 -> 17.9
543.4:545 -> 18.6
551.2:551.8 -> 16.8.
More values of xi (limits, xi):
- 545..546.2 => 0.00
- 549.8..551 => -0.03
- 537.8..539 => -0.05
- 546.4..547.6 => -0.15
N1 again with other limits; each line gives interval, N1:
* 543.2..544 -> 9.1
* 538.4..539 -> 9.1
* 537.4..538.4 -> 9.3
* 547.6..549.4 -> 9.6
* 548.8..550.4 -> 9.6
